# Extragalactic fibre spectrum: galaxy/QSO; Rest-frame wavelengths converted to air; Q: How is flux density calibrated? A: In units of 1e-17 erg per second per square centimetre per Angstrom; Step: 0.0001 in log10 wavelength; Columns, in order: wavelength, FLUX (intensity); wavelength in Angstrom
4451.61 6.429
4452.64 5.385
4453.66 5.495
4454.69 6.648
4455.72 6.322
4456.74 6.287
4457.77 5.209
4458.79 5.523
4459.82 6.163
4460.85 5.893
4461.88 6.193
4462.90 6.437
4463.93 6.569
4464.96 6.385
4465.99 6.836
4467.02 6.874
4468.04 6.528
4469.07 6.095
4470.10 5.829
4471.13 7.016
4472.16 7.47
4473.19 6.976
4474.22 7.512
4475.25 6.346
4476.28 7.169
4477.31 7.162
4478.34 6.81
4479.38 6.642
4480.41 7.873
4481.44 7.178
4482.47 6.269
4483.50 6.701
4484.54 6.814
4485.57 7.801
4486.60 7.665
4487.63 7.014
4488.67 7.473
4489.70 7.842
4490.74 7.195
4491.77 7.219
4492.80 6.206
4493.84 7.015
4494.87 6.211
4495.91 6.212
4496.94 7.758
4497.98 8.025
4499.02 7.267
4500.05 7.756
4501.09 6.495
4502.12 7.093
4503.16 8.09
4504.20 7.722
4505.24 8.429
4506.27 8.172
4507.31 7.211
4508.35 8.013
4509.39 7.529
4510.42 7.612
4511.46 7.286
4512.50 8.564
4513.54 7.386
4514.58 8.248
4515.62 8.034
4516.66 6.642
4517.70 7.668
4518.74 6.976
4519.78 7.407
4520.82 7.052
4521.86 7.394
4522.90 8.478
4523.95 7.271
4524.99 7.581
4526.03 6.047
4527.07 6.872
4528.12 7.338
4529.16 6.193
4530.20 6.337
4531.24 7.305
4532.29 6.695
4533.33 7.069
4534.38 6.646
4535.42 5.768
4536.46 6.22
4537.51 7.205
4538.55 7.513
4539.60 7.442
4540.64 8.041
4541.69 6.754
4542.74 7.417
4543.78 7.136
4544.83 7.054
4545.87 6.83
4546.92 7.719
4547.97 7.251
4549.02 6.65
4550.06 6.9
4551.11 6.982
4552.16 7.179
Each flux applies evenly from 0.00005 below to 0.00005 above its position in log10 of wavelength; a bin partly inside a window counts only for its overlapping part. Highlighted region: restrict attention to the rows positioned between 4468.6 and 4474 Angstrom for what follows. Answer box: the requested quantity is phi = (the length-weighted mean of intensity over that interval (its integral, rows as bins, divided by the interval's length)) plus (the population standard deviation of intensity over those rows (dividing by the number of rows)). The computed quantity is 7.34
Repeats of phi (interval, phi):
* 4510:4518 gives 8.24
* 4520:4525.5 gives 8.03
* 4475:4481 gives 7.51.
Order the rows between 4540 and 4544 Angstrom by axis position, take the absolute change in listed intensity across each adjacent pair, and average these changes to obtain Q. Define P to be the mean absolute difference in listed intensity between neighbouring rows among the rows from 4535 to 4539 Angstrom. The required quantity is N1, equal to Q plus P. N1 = 1.33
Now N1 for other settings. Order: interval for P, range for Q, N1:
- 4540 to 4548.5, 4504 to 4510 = 1.20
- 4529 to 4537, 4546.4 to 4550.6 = 0.99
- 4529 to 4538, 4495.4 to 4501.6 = 1.47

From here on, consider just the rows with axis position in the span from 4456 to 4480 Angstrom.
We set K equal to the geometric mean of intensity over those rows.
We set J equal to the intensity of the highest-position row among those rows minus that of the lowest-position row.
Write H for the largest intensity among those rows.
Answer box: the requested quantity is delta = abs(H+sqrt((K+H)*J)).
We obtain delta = 9.7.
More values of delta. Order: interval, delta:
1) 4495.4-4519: 12.1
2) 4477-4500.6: 11.0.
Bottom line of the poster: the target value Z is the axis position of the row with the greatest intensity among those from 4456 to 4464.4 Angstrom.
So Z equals 4463.93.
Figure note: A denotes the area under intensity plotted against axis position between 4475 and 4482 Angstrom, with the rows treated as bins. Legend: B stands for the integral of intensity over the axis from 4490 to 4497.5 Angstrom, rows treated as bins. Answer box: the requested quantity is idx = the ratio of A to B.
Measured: 0.96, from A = 49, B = 51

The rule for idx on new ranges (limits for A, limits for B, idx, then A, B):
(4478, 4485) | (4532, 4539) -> 1.02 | 48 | 47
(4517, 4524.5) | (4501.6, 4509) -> 0.97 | 56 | 58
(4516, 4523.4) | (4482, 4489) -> 1.10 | 55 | 50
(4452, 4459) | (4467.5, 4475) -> 0.81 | 41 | 51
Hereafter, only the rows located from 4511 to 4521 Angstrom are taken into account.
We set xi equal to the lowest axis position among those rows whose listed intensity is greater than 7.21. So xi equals 4511.46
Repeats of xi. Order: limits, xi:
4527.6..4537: 4528.12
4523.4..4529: 4523.95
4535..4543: 4538.55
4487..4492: 4488.67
